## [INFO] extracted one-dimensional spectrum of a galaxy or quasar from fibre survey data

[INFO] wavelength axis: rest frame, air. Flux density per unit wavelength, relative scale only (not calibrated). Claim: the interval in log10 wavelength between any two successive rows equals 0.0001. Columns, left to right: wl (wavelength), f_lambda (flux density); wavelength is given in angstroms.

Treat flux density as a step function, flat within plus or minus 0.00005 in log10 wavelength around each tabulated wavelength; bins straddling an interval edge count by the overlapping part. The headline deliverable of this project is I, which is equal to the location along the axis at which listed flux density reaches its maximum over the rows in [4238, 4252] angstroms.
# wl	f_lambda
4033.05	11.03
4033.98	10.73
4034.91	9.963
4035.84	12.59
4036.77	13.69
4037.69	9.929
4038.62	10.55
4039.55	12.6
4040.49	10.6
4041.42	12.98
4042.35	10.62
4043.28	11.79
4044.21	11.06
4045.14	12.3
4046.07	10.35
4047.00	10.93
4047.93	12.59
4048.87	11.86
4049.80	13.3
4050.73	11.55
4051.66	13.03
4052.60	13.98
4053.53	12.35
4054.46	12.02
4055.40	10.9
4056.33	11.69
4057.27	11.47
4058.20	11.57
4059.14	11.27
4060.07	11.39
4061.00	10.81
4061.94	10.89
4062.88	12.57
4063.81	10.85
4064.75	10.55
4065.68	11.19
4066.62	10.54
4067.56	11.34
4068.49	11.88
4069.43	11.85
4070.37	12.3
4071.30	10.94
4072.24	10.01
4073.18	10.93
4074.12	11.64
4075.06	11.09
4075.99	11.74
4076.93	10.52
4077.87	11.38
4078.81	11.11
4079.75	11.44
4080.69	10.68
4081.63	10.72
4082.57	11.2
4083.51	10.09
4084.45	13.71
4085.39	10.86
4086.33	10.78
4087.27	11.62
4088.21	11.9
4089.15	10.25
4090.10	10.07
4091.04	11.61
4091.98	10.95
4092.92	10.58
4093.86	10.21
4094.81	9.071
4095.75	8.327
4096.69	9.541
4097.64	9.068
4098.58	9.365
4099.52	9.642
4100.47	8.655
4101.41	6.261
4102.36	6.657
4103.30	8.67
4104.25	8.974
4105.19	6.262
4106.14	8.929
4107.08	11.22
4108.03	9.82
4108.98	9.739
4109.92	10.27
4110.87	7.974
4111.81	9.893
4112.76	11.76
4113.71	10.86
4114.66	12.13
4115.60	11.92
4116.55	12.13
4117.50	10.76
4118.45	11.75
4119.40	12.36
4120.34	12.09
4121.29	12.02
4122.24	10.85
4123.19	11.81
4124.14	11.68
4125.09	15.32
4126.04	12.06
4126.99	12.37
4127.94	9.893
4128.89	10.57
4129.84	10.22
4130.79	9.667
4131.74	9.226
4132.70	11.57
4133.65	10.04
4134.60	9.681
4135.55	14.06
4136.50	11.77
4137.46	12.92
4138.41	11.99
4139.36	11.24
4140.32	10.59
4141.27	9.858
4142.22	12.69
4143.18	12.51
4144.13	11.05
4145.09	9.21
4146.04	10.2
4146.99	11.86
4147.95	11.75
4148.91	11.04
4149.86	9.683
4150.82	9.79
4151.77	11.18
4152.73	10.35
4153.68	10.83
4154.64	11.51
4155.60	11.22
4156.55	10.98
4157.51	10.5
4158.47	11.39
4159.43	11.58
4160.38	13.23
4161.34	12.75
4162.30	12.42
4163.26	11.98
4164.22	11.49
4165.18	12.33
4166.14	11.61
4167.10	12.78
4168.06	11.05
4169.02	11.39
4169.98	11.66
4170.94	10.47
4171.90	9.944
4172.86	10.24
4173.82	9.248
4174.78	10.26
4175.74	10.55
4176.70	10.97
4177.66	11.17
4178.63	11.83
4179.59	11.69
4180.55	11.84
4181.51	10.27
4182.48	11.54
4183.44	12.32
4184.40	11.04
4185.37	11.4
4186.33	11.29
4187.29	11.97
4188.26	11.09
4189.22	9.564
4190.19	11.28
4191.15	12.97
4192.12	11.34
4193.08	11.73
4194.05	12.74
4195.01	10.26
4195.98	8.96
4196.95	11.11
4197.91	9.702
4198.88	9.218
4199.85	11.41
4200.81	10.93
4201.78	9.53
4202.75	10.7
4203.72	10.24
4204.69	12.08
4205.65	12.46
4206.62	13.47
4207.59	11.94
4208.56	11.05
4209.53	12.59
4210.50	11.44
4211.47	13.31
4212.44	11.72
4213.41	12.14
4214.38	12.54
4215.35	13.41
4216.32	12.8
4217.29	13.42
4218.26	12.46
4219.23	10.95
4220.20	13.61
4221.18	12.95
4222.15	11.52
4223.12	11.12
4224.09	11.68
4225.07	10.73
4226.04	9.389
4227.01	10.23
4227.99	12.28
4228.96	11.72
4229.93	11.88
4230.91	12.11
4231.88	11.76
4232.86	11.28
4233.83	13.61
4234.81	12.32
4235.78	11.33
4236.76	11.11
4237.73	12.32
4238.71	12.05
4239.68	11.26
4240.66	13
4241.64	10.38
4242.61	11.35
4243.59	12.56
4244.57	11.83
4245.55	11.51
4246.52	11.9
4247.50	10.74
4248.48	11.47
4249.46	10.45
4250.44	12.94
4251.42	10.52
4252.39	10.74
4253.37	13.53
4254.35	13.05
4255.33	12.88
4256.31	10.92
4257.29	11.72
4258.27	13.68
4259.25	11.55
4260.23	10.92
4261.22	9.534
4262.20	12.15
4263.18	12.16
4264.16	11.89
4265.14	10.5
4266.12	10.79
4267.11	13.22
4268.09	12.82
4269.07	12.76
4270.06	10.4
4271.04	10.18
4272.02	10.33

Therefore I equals 4240.66 angstroms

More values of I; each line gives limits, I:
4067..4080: 4070.37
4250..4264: 4258.27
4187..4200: 4191.15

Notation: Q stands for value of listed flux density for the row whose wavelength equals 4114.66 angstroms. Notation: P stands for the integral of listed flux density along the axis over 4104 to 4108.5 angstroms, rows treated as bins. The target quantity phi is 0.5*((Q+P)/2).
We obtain 13.2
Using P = 40.7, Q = 12.13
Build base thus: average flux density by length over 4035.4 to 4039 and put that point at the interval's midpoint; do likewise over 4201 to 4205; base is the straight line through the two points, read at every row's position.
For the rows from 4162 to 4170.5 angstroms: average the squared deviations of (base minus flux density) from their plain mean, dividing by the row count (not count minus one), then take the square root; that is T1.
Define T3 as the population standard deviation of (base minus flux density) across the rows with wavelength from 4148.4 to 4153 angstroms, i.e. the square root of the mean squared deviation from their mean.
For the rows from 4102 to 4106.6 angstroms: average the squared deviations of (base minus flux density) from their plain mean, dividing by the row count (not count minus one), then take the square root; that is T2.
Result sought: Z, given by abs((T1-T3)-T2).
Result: 1.3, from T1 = 0.52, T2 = 1.19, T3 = 0.62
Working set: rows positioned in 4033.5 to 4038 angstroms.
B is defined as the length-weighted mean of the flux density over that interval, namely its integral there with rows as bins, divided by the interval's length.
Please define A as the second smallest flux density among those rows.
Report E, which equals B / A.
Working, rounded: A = 9.963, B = 11.44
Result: 1.15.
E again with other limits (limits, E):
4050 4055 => 1.05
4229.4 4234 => 1.02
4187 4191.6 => 1.02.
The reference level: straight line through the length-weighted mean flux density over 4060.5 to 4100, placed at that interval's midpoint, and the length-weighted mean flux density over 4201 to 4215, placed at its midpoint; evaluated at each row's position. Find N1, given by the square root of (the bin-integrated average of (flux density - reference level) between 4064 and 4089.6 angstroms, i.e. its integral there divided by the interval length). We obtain 0.60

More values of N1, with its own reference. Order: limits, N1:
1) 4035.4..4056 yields 1.14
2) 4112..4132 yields 0.58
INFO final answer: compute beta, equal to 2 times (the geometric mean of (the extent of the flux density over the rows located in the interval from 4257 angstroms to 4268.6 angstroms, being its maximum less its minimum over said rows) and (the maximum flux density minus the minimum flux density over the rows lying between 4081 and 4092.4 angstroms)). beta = 7.8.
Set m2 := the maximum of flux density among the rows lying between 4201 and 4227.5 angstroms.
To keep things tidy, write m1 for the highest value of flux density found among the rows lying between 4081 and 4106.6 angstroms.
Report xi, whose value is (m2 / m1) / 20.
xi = 0.050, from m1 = 13.71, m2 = 13.61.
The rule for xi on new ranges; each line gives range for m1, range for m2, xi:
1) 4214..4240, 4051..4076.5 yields 0.051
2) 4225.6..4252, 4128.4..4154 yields 0.052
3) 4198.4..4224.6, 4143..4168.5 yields 0.049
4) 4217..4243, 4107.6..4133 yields 0.056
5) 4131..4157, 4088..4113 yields 0.042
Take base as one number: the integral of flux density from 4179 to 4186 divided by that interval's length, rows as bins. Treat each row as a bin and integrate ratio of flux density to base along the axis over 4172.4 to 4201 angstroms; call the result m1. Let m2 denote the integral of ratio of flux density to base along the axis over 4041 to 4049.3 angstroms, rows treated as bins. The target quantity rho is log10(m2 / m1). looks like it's -0.51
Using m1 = 27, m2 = 8.4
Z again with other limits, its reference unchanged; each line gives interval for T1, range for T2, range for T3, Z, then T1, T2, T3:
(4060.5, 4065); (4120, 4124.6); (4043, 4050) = 0.6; 0.73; 0.44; 0.91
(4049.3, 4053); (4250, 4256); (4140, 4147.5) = 1.5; 0.89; 1.19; 1.18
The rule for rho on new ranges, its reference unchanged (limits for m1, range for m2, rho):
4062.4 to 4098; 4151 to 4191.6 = 0.07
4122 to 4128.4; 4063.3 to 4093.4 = 0.64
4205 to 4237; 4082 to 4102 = -0.28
